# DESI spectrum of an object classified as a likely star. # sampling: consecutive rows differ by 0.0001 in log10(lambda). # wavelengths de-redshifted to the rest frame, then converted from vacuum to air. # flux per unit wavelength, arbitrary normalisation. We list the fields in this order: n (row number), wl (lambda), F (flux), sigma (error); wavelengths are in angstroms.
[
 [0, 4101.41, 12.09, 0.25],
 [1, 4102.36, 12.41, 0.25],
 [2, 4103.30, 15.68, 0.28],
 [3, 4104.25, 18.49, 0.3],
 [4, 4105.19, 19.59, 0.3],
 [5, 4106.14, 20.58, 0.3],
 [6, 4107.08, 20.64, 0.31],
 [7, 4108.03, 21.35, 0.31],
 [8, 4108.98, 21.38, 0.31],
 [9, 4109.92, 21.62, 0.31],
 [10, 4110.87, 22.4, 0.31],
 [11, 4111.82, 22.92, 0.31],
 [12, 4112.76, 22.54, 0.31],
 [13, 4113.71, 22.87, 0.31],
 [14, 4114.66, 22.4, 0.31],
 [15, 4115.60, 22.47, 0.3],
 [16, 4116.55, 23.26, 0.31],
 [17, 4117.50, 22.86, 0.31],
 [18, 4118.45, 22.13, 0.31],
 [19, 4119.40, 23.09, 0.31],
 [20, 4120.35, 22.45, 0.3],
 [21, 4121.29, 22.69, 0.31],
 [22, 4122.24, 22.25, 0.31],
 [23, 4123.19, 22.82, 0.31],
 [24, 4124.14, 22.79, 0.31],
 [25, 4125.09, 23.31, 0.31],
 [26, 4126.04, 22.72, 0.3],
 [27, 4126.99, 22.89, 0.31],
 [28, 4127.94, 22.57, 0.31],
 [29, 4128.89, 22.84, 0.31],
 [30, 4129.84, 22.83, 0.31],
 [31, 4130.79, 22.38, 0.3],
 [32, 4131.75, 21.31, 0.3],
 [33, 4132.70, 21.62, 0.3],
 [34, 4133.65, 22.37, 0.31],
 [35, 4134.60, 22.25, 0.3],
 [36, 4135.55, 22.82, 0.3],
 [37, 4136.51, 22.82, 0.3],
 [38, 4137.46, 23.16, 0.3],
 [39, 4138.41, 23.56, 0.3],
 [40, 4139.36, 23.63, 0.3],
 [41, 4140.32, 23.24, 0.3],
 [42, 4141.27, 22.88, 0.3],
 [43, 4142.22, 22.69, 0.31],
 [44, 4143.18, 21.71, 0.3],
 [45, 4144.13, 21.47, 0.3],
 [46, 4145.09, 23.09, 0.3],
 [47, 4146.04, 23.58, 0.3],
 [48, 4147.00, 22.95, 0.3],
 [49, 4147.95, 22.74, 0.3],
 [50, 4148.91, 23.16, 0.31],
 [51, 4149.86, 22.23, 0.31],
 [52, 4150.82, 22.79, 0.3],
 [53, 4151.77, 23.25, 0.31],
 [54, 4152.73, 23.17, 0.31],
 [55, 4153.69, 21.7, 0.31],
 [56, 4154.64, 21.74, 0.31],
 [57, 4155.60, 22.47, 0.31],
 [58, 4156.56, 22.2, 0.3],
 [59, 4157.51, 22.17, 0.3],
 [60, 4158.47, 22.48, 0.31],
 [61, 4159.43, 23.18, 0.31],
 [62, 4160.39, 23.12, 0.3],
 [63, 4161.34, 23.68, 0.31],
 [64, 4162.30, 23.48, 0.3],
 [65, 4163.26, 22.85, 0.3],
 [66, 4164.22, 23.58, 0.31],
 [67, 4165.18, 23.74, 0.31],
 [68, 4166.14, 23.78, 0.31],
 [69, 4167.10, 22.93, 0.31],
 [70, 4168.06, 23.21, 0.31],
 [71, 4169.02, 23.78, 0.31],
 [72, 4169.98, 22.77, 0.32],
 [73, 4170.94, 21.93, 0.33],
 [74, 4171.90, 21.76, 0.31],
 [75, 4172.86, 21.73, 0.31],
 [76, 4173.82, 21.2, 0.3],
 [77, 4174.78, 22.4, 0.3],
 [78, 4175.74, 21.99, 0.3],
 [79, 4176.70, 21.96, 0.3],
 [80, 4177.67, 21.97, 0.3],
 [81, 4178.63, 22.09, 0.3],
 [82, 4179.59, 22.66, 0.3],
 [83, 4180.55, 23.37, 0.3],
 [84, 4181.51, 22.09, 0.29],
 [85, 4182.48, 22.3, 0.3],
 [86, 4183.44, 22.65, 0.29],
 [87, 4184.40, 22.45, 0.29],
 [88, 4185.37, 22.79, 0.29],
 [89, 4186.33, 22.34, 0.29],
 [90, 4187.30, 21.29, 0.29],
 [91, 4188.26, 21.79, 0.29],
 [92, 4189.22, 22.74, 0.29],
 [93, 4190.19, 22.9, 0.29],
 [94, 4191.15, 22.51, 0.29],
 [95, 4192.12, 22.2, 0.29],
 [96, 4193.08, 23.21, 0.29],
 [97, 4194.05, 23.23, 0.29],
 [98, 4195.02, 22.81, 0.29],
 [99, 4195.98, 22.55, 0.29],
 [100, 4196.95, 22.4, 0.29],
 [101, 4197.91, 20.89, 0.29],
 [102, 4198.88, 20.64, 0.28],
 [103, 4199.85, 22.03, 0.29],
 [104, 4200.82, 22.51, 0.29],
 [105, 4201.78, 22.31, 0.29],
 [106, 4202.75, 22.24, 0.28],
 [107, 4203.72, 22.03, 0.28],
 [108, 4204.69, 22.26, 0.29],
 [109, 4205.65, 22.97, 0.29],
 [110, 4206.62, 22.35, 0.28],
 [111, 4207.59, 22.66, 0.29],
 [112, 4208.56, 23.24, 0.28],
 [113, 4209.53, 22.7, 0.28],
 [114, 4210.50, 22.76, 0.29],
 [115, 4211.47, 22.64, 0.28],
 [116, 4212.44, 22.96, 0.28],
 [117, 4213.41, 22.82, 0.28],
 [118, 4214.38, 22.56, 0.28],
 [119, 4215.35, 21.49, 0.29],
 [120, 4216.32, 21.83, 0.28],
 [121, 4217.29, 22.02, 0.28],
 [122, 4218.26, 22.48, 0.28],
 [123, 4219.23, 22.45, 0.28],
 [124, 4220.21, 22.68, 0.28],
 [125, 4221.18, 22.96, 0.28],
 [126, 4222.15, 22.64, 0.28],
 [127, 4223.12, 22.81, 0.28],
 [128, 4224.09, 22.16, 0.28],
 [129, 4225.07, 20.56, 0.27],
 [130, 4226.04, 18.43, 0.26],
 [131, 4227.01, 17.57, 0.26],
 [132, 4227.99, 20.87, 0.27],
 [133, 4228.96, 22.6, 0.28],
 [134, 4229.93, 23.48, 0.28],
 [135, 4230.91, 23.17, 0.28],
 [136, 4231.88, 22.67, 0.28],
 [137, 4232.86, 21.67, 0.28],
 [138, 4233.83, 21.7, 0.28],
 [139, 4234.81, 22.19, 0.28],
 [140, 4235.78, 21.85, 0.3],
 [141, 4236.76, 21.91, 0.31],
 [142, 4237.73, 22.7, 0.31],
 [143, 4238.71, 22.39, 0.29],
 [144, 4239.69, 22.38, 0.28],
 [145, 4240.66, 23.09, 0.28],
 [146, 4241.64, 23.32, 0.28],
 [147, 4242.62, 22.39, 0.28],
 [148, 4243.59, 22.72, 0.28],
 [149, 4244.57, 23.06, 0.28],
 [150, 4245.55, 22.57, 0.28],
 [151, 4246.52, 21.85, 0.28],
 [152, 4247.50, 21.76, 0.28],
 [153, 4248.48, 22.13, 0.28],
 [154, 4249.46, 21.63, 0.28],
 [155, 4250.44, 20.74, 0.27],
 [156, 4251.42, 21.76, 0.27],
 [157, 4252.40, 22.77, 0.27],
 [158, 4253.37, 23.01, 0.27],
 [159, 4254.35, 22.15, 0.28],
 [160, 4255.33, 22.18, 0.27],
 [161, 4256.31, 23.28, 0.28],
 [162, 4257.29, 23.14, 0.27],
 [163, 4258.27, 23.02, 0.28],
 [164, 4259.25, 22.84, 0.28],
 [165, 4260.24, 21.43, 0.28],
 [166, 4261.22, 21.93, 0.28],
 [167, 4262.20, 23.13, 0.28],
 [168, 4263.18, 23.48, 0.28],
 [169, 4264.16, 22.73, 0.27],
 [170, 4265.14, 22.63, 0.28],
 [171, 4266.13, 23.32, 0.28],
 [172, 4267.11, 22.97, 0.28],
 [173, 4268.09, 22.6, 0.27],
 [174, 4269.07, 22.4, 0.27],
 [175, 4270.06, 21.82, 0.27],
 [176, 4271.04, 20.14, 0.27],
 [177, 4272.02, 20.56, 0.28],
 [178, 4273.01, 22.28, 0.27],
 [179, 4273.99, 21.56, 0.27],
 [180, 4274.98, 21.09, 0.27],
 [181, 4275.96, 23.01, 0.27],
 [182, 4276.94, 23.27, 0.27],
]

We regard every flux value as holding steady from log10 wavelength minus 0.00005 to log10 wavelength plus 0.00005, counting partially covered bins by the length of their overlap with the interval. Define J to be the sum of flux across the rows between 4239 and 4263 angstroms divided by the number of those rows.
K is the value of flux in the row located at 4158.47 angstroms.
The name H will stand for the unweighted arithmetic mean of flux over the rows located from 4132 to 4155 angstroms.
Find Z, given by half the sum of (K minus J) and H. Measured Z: 11.4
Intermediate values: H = 22.7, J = 22.4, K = 22.48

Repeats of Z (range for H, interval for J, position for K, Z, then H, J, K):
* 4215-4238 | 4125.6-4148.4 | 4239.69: 10.8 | 21.9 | 22.7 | 22.38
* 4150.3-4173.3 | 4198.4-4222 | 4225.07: 10.5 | 22.8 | 22.4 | 20.56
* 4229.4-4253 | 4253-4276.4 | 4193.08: 11.6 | 22.3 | 22.4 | 23.21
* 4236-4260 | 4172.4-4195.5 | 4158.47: 11.3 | 22.4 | 22.4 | 22.48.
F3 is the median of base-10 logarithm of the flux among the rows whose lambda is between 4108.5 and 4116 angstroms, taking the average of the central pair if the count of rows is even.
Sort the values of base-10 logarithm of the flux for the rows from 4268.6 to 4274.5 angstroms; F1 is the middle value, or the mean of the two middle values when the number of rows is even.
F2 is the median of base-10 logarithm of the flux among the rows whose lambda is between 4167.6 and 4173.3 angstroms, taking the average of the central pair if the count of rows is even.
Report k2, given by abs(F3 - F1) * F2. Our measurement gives 0.020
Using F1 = 1.34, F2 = 1.35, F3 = 1.35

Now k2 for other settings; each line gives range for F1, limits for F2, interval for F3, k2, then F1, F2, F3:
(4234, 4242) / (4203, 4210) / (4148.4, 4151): 0.011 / 1.35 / 1.36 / 1.36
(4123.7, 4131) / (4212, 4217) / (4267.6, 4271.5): 0.018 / 1.36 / 1.35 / 1.34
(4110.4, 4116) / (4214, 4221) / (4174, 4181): 0.011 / 1.35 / 1.35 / 1.34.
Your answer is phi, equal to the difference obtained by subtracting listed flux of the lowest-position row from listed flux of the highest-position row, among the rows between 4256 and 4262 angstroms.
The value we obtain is -1.35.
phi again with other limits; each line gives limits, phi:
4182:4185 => 0.15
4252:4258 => 0.37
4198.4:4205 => 1.62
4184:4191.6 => 0.06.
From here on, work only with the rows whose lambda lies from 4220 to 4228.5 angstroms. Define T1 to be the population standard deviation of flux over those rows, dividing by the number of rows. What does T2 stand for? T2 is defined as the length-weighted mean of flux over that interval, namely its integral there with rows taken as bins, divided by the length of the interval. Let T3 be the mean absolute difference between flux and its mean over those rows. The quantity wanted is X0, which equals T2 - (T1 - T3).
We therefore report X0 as 20.9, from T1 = 1.89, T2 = 21.2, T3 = 1.63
